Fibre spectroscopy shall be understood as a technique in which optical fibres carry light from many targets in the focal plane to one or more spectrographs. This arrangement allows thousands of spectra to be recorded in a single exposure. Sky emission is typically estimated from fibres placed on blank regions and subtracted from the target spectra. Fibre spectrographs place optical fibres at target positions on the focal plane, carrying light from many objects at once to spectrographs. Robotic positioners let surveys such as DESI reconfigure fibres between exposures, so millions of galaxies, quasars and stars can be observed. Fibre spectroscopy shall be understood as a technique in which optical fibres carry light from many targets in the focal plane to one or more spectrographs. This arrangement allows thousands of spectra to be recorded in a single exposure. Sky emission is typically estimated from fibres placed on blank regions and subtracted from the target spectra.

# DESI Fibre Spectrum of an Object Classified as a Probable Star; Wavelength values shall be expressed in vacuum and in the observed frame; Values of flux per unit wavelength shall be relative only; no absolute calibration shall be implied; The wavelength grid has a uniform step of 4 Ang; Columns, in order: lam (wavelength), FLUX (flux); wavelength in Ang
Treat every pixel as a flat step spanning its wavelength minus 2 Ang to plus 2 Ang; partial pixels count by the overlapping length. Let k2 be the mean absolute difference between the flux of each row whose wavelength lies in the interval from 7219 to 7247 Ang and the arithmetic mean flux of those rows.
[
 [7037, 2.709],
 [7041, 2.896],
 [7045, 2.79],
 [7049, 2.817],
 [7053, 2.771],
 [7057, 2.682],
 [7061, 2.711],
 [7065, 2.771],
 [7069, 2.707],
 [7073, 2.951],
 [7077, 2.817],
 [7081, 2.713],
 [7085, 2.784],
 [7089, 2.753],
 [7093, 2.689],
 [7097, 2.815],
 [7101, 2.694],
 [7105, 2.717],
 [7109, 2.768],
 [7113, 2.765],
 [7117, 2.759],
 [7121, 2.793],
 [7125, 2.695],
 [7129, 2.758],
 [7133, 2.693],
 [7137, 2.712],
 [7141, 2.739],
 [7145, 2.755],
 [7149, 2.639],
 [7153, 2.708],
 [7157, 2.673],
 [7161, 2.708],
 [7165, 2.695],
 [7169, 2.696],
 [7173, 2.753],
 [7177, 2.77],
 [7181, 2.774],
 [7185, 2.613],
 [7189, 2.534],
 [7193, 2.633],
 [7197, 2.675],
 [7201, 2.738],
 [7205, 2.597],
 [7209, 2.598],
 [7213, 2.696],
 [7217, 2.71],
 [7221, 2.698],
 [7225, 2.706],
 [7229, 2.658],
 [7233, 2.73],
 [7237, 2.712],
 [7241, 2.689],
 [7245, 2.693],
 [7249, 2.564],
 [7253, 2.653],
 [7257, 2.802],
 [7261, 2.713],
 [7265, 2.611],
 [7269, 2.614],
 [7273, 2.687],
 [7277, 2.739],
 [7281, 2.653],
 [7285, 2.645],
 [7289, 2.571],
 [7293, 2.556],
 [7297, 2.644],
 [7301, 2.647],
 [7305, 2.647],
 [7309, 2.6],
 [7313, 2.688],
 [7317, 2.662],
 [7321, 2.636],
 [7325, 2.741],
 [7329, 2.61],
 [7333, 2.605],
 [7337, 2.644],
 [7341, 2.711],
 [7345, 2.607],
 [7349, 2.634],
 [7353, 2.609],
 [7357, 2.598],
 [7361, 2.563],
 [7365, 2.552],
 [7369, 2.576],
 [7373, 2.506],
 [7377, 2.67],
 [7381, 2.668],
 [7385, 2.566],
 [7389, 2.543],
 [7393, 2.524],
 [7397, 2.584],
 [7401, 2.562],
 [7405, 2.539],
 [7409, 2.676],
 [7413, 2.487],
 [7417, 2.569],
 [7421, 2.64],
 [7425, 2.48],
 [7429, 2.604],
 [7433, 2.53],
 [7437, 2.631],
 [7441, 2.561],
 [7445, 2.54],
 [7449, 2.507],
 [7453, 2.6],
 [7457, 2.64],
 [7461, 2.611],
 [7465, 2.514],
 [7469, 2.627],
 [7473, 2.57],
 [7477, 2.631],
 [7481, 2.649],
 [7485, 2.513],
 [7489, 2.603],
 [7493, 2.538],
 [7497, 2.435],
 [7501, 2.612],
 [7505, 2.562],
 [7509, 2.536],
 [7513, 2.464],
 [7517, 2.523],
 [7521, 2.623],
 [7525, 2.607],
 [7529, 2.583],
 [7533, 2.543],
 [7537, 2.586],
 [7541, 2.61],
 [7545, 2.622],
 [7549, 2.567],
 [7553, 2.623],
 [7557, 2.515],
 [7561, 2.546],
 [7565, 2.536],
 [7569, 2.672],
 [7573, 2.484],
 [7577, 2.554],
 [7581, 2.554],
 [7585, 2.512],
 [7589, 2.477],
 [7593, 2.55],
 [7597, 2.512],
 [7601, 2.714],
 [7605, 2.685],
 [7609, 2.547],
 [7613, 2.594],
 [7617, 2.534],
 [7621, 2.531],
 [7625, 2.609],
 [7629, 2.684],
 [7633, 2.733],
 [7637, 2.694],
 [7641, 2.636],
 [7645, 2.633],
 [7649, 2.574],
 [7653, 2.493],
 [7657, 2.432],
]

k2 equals 0.015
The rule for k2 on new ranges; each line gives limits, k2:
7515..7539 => 0.030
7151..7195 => 0.054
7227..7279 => 0.048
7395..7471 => 0.047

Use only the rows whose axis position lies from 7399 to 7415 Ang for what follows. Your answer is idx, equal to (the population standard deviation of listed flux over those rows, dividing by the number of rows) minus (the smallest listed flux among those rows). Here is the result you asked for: -2.42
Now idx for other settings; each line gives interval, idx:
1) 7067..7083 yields -2.61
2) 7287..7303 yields -2.51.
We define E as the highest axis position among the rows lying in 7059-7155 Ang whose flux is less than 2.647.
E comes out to 7149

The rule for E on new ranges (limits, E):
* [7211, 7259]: 7249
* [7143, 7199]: 7193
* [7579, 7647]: 7645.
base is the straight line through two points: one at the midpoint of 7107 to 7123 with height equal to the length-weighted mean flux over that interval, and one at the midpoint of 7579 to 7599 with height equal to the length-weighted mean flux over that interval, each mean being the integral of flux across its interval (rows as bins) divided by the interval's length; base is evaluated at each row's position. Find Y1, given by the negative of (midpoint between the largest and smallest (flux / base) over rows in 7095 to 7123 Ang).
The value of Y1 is -0.99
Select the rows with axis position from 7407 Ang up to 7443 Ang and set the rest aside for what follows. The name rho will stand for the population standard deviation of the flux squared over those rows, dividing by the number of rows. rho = 0.332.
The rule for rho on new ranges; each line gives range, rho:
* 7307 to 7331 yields 0.257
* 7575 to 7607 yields 0.413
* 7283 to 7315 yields 0.219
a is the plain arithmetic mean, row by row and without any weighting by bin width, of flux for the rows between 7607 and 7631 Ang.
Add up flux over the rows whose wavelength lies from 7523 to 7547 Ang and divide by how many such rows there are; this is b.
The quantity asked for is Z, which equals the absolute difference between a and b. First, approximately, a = 2.58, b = 2.59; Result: 0.01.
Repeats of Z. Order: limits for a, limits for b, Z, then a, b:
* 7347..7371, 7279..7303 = 0.03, 2.59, 2.62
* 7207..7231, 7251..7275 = 0.00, 2.68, 2.68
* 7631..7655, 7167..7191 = 0.06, 2.63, 2.69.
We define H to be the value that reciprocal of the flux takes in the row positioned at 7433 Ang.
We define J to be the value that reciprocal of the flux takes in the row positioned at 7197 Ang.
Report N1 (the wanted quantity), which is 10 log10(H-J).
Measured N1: -17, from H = 0.395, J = 0.374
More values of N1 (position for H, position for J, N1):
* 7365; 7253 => -18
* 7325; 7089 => -28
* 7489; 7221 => -19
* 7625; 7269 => -31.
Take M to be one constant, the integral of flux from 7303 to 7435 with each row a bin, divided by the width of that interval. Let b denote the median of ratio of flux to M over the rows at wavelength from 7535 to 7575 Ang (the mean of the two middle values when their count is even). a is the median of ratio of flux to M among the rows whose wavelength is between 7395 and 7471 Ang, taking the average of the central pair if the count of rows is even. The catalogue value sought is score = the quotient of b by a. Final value 1.003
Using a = 0.99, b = 0.991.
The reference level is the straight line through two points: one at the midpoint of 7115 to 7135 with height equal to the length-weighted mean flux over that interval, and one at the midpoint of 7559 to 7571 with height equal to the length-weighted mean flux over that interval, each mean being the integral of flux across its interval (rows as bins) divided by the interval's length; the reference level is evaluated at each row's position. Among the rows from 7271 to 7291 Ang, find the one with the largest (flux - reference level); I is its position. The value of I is 7277 Ang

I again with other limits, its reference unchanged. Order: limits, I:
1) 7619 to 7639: 7633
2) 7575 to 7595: 7593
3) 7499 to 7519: 7501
